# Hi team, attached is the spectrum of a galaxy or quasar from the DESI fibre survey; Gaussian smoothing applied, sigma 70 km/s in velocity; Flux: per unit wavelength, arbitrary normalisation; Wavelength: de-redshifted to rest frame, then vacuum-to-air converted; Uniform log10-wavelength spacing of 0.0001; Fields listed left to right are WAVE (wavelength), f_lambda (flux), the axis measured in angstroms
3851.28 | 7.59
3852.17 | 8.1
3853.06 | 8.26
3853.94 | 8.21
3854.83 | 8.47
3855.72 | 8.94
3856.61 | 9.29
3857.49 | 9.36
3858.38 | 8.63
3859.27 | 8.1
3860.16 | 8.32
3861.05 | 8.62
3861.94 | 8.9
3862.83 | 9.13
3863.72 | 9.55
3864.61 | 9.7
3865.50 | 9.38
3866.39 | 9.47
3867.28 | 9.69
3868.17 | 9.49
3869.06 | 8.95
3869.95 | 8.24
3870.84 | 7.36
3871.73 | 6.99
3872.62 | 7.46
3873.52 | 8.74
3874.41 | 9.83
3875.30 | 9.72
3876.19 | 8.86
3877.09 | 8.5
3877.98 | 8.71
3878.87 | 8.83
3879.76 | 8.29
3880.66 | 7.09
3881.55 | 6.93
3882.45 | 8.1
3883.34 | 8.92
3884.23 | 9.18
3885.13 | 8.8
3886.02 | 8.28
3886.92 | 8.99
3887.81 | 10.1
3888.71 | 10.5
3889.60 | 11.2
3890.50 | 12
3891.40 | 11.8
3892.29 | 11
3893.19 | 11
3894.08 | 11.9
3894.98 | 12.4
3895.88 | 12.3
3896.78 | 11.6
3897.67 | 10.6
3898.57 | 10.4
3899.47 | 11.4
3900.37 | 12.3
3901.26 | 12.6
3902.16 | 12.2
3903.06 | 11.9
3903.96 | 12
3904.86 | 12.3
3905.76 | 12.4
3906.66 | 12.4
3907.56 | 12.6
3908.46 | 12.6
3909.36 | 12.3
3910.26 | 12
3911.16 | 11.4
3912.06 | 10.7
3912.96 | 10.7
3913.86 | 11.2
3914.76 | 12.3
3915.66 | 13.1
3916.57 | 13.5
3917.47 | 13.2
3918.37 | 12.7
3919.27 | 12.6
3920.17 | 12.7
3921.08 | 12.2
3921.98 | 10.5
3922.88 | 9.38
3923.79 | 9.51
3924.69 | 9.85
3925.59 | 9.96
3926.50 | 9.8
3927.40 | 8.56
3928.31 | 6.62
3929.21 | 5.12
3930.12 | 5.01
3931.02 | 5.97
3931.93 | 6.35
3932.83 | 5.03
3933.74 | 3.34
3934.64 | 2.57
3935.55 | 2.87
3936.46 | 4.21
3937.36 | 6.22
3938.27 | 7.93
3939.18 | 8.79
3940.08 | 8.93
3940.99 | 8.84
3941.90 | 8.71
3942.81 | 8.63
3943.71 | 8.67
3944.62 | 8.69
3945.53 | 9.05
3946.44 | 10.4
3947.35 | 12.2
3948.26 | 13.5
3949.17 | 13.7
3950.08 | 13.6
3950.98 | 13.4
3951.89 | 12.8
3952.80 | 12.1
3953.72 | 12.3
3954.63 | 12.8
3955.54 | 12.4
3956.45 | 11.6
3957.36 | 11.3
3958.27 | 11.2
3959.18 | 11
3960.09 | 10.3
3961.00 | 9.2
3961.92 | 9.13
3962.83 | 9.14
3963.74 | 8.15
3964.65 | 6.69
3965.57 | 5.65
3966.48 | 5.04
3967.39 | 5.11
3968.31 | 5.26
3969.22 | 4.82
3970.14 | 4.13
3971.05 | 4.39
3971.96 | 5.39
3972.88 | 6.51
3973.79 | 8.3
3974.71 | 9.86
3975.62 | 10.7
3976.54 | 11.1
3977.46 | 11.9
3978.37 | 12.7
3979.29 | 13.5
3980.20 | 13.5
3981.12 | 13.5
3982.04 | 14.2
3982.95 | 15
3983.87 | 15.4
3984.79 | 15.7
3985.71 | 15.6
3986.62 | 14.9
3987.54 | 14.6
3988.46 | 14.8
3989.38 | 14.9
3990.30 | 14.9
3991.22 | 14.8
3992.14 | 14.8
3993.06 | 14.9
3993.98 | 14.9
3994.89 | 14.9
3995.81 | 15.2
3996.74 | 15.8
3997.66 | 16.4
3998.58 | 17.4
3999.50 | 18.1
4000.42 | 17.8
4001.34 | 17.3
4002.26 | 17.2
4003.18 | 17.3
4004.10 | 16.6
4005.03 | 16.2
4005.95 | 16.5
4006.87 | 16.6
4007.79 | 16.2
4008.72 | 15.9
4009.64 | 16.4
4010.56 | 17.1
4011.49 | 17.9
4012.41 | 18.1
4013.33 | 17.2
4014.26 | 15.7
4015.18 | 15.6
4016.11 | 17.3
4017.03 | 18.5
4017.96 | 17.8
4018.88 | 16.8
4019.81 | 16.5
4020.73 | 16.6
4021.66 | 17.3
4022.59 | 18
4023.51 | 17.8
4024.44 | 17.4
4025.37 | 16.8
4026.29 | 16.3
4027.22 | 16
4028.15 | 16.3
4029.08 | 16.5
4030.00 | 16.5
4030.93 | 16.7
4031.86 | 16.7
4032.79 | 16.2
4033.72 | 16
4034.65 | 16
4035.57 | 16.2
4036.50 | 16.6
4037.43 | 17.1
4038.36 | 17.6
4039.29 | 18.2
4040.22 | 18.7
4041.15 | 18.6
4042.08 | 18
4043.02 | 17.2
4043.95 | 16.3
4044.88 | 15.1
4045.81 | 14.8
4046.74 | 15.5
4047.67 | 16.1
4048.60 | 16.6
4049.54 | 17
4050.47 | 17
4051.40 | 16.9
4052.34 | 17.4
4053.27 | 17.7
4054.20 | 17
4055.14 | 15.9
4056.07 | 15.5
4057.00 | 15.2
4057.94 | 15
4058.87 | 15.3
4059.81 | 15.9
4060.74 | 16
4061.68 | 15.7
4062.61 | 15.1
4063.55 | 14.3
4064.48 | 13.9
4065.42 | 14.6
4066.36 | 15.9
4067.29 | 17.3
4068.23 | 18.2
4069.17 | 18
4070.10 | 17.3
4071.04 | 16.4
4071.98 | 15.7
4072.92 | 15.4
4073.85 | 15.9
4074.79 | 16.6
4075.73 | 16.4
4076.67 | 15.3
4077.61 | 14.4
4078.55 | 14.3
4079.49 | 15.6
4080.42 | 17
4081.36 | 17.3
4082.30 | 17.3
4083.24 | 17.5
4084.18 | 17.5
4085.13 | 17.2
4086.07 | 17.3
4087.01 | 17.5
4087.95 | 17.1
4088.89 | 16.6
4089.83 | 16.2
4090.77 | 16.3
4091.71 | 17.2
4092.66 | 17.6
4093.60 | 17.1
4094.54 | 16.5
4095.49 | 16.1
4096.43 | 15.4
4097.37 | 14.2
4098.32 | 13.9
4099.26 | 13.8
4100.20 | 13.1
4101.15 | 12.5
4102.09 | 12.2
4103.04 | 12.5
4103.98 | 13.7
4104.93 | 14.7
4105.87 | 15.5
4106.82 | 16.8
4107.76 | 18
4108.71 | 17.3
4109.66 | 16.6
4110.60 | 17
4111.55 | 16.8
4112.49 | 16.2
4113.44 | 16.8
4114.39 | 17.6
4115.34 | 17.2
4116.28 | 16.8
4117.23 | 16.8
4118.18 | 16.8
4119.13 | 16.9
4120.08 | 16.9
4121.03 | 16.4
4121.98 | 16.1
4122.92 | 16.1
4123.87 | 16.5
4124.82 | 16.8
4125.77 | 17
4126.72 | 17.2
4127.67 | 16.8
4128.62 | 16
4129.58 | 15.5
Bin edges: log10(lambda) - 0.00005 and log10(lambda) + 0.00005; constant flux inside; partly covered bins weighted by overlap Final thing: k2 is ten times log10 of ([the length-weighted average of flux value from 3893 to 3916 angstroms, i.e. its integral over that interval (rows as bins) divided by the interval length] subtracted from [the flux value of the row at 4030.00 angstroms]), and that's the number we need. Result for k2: 7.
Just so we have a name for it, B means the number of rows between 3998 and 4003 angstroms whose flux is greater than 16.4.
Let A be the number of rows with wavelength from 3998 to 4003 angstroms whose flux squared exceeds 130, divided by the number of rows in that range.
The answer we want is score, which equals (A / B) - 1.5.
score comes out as -1.30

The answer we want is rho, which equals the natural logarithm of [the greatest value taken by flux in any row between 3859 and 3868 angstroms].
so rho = 2.27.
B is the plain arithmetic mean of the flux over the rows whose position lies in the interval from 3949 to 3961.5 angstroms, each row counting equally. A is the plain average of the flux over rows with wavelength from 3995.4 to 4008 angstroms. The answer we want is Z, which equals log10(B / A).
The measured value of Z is -0.15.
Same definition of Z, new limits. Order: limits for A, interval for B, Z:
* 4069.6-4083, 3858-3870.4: -0.25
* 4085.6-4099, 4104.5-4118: 0.01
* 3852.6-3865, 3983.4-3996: 0.23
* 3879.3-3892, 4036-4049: 0.26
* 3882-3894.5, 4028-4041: 0.22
